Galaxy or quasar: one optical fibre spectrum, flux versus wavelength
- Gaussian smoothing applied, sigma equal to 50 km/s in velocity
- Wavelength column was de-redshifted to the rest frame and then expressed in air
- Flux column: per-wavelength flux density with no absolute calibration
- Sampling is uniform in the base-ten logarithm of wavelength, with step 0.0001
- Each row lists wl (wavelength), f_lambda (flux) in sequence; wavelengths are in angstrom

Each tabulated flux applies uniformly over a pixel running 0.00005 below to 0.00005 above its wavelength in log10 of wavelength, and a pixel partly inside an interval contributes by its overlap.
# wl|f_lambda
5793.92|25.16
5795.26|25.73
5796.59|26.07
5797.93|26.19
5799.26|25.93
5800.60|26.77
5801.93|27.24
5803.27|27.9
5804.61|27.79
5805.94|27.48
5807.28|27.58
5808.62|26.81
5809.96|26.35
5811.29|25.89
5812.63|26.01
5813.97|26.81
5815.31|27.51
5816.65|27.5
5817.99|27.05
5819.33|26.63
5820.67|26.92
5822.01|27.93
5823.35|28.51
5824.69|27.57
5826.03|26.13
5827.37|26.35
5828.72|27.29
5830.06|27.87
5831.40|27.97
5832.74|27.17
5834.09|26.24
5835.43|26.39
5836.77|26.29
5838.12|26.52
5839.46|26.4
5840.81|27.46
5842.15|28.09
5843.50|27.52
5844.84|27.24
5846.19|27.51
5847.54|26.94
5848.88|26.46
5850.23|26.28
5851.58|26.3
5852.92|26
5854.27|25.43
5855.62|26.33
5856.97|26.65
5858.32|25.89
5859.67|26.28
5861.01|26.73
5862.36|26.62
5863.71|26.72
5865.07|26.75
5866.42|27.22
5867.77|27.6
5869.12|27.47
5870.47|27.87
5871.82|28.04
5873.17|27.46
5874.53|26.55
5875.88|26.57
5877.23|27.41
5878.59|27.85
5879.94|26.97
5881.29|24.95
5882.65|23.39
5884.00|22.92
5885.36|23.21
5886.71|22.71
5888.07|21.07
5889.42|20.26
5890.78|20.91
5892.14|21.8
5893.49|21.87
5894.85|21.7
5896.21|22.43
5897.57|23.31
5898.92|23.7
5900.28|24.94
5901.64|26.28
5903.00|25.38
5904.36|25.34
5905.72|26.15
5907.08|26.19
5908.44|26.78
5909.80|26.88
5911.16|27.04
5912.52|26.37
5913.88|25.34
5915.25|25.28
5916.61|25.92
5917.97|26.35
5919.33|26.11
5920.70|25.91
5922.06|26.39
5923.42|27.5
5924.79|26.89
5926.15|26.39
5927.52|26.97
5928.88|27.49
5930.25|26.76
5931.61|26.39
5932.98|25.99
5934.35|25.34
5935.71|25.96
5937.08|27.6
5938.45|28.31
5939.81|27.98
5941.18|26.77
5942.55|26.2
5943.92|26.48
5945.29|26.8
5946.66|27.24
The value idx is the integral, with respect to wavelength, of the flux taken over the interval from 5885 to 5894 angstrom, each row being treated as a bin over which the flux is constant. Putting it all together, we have 195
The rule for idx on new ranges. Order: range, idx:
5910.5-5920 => 248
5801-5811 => 273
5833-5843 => 268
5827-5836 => 244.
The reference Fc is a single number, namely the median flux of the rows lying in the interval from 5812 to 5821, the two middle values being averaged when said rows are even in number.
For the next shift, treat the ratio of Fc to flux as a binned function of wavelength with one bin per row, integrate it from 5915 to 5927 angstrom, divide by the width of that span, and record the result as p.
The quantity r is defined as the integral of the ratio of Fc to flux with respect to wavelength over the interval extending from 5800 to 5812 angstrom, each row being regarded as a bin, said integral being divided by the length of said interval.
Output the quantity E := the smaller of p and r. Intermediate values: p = 1.02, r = 0.99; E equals 0.99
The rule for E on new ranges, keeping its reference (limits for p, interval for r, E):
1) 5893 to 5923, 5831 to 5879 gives 1.00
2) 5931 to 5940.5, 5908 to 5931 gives 1.01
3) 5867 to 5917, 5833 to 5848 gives 1.00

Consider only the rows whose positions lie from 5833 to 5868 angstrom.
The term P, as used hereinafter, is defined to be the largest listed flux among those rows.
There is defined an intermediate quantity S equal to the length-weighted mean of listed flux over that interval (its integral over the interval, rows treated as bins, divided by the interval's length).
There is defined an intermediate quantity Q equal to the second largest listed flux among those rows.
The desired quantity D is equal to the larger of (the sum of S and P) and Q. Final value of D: 54.8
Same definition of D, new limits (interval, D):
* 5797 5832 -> 55.6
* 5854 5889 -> 54.0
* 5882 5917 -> 51.2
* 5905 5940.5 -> 54.9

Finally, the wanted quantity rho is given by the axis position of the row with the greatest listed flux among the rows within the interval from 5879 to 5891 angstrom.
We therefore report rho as 5879.94 angstrom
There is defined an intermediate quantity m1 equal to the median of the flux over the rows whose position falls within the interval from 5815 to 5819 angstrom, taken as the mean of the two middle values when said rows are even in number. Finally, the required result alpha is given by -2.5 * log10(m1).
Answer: -3.60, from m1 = 27.5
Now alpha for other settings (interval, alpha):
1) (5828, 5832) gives -3.61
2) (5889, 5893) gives -3.30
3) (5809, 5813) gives -3.54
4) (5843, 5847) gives -3.60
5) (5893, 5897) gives -3.35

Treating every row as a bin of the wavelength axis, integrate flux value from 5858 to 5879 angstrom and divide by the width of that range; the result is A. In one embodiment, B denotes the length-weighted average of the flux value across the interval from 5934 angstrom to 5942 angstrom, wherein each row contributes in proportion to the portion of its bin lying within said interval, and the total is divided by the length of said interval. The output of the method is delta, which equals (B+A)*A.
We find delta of 1466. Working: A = 27.1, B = 27.1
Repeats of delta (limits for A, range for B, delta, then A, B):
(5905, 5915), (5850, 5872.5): 1397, 26.3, 26.7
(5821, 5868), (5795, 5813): 1440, 26.9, 26.7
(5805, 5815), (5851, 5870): 1428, 26.8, 26.6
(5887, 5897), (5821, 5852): 1044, 21.5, 27.1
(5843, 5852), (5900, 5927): 1428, 26.9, 26.2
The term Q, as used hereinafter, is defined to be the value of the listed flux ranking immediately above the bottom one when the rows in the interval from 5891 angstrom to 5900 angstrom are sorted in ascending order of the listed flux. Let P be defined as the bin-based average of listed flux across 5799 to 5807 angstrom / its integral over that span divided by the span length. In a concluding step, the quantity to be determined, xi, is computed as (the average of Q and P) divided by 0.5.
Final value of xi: 49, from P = 27.3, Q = 21.8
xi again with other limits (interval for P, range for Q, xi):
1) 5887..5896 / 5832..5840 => 48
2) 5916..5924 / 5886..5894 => 47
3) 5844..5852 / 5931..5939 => 53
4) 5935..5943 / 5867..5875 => 55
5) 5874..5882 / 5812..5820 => 53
